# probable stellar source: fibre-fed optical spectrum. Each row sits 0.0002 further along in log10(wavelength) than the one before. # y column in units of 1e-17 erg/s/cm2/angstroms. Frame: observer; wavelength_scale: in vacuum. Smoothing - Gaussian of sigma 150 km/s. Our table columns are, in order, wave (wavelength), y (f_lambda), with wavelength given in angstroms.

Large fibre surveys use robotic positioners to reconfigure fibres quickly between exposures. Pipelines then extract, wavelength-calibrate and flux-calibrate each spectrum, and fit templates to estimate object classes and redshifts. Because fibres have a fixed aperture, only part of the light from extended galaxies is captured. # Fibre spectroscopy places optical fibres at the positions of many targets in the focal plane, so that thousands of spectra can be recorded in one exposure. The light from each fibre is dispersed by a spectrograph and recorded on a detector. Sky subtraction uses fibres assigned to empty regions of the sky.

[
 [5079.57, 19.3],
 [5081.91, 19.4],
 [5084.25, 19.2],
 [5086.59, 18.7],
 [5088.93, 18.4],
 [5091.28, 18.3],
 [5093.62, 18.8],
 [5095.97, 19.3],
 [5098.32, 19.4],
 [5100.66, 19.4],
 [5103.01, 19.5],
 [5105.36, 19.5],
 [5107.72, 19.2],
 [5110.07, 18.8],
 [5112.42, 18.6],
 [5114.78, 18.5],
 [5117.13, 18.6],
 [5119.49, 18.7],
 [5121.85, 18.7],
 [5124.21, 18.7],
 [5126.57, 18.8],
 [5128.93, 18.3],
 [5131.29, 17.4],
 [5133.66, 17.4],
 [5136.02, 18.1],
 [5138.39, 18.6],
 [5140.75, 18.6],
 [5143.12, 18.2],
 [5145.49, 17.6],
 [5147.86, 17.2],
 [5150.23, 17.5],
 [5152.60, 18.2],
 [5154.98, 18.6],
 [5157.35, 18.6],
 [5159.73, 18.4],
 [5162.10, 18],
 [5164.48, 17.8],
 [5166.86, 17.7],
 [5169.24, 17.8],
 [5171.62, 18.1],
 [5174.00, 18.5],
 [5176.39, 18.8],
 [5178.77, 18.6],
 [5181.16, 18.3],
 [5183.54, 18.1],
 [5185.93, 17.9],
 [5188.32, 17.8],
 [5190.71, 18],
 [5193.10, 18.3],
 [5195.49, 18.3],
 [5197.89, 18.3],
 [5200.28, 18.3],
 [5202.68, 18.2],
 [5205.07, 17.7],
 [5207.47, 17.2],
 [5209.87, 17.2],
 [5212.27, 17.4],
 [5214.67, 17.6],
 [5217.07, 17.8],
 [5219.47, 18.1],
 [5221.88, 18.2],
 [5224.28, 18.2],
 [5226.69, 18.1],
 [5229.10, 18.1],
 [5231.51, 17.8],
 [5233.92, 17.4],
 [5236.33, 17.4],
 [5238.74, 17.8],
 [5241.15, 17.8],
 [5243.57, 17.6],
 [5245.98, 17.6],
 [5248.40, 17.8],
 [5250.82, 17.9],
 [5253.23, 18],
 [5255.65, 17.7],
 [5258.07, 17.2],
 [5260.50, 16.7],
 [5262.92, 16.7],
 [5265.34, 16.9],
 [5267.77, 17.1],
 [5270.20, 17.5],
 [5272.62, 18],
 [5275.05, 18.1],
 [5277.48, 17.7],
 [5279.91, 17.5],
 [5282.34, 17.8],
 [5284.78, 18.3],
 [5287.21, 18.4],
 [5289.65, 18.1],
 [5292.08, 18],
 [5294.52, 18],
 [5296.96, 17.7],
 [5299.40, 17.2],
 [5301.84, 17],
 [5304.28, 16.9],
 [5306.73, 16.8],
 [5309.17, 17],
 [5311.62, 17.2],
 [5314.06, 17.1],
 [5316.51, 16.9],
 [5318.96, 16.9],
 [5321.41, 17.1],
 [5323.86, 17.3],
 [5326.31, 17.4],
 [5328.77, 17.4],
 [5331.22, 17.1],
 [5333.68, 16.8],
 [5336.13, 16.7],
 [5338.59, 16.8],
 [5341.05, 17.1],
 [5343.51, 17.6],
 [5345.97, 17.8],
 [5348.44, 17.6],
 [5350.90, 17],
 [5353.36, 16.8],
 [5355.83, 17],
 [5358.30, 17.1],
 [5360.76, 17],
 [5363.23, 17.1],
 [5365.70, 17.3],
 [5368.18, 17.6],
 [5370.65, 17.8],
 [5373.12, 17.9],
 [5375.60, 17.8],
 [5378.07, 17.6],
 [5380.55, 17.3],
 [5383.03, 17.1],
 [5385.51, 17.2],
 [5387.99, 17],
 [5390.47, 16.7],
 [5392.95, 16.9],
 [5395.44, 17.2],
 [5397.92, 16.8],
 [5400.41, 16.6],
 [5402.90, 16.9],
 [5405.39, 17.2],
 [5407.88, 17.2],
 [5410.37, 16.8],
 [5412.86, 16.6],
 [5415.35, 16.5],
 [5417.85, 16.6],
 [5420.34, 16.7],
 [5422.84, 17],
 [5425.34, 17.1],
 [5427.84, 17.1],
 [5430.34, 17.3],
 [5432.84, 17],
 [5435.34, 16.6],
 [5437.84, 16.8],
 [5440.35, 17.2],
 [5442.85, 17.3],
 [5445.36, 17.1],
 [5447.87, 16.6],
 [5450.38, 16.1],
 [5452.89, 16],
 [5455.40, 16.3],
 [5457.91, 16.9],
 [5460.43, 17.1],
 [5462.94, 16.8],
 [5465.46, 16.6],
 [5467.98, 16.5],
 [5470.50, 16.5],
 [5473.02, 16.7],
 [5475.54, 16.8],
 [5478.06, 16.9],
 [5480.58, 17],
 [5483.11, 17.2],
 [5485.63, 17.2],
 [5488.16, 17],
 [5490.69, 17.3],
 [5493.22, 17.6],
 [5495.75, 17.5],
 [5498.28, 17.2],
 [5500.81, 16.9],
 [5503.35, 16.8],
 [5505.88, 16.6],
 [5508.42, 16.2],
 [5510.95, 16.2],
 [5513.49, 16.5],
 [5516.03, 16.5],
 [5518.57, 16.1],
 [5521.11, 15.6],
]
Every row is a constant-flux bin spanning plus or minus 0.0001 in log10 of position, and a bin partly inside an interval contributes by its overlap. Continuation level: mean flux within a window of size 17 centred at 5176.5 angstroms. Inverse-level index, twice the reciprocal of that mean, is 0.109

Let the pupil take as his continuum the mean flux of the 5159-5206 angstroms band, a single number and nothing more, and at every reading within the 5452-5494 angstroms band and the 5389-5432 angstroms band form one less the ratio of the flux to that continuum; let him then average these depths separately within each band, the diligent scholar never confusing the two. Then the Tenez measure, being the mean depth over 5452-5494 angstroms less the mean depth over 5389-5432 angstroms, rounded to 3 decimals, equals 0.003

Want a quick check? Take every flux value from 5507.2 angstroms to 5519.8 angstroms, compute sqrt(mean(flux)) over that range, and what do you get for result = 4.04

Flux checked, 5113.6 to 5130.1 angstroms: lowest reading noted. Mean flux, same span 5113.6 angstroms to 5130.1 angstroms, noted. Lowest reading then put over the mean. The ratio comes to 0.983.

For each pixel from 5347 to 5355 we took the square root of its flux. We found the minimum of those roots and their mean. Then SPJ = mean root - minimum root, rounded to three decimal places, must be 0.040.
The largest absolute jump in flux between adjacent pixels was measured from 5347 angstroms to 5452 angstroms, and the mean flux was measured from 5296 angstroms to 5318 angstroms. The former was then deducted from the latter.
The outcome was 16.5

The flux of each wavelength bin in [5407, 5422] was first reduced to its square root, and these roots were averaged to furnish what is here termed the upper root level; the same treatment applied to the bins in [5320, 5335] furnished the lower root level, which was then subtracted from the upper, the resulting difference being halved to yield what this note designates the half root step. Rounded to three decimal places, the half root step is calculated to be -0.027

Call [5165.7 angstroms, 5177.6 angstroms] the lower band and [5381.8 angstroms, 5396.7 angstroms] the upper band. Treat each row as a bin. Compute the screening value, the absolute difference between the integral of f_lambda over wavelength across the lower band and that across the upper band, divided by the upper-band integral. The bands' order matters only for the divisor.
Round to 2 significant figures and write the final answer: 0.15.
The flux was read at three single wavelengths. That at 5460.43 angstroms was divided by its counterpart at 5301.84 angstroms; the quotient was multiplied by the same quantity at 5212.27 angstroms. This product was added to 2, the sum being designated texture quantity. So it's 19.5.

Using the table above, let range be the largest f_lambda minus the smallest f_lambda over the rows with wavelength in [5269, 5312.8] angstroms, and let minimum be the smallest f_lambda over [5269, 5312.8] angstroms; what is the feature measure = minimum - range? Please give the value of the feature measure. 15.2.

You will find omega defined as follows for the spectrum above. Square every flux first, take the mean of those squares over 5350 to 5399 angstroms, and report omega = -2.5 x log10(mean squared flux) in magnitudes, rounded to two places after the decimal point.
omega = -6.18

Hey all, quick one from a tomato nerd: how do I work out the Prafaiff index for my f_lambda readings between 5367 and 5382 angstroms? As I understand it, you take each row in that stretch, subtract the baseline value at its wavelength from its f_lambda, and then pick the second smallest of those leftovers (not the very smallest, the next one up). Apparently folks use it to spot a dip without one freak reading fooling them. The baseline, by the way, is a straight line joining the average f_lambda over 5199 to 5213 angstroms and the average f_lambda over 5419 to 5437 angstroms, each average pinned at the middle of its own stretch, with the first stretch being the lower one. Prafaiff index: 0.44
